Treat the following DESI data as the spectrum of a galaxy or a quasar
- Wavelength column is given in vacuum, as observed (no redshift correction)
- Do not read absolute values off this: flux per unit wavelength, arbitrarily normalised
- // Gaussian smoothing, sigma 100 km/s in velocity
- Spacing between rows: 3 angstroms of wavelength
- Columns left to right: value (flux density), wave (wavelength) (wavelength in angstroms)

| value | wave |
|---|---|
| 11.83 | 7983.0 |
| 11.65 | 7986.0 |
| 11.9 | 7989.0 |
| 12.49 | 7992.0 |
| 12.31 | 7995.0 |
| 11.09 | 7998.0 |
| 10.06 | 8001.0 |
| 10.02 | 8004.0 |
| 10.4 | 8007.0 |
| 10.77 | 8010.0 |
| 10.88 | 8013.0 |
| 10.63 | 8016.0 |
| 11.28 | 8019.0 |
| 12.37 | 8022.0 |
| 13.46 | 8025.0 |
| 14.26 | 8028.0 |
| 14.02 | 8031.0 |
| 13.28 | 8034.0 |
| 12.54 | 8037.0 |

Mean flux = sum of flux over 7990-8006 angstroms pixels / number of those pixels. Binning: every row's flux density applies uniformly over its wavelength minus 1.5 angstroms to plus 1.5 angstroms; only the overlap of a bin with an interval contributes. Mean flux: 11.2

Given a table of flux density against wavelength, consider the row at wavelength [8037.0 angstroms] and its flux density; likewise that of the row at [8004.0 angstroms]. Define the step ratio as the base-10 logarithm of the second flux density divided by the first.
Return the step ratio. -0.097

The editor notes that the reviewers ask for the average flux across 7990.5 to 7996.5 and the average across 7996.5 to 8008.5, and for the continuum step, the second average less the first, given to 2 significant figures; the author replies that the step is -2.0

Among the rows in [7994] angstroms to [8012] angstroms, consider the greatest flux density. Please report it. 12.31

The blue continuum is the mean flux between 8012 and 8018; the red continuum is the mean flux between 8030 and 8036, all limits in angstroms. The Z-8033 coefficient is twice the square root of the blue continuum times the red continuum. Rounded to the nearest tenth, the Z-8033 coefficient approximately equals 24.2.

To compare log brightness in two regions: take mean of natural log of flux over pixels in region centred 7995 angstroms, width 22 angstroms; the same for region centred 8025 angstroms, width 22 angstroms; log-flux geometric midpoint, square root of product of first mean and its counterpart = 2.48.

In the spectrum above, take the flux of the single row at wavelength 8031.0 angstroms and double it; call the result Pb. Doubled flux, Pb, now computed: 28.0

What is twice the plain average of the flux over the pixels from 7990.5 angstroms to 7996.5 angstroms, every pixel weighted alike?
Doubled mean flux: 24.8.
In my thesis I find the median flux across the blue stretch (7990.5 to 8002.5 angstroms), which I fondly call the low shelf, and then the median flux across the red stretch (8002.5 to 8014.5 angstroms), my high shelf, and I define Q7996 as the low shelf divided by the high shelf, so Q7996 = 1.11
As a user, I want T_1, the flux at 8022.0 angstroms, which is 12.37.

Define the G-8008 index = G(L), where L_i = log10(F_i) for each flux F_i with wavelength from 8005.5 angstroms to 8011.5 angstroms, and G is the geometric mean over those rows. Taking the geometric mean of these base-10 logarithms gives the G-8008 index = 1.02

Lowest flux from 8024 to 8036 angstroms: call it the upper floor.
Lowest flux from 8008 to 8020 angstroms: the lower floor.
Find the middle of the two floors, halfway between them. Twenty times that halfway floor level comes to 239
